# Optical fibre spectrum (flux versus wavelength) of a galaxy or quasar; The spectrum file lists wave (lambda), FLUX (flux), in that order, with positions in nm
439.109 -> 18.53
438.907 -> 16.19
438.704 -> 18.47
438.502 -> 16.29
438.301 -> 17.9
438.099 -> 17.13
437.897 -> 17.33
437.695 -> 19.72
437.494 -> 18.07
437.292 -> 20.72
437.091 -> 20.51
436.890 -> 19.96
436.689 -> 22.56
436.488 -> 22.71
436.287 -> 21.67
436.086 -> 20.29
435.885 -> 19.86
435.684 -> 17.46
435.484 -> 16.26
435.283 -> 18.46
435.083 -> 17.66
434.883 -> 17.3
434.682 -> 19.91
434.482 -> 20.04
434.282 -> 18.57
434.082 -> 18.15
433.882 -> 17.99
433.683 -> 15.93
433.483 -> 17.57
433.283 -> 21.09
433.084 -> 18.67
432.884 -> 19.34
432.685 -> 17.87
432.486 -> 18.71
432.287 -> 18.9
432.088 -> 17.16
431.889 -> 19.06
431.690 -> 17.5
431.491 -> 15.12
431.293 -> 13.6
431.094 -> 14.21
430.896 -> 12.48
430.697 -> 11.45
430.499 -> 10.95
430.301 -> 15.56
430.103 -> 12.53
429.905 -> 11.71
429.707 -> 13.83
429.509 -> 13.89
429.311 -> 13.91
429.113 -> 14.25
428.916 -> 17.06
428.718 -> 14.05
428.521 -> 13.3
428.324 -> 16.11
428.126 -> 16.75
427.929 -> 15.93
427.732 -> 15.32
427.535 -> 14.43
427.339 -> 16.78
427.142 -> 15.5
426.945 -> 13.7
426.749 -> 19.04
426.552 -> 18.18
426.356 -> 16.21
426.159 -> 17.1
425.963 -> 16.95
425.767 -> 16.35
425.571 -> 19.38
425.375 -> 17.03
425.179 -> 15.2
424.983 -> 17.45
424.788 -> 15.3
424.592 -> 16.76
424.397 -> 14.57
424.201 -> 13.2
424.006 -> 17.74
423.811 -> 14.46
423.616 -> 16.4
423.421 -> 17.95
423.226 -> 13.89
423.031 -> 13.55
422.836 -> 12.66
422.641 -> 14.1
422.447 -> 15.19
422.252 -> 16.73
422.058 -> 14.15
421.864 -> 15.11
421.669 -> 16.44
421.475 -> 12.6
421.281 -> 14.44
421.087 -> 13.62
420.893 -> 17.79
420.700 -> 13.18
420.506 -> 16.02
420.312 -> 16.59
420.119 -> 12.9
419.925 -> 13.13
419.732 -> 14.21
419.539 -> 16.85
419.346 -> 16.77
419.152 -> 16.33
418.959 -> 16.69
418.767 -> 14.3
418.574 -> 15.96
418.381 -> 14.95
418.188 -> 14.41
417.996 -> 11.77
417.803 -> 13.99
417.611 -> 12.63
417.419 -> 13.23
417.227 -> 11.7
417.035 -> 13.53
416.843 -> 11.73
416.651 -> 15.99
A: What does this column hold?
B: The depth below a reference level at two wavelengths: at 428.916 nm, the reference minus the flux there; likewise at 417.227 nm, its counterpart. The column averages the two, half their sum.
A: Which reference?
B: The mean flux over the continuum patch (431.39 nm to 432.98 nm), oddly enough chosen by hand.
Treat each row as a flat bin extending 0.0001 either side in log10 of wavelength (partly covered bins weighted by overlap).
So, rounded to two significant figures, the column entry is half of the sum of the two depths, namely 3.6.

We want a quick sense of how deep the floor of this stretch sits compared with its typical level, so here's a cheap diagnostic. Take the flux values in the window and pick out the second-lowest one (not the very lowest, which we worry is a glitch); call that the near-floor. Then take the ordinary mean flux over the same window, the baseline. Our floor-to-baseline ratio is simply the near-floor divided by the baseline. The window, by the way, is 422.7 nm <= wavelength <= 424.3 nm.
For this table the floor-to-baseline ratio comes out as 0.88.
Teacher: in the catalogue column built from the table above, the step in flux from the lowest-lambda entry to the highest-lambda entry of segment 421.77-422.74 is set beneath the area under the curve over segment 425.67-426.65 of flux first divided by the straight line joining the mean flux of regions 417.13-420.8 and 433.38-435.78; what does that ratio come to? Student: -1.0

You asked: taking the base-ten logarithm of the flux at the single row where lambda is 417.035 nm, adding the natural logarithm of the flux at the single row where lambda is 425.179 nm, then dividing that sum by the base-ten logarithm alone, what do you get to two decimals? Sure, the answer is 3.41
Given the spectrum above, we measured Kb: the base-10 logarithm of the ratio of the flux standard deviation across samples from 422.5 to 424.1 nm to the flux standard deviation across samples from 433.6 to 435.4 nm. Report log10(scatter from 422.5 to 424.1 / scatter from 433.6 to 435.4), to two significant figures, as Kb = 0.20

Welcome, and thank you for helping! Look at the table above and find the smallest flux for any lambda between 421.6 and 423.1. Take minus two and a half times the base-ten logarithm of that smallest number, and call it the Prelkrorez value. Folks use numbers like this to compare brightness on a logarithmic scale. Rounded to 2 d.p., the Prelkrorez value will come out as -2.76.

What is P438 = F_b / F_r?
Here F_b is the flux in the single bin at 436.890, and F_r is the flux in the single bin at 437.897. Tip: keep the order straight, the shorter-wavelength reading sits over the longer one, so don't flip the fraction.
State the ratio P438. 1.15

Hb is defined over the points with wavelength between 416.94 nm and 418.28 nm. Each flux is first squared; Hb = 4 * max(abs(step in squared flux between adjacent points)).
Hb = 276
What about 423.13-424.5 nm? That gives 562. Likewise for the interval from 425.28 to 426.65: 433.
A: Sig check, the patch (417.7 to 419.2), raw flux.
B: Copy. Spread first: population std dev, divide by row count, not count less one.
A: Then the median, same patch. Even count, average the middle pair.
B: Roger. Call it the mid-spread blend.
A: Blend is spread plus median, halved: 8.1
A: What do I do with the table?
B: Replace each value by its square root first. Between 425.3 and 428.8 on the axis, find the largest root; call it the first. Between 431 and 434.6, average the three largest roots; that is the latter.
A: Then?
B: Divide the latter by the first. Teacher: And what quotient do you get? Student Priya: 1.02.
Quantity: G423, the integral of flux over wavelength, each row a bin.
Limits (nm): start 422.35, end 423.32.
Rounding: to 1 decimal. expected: 13.5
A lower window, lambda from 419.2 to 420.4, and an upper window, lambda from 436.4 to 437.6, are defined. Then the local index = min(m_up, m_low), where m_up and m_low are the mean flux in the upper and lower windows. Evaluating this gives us 15.1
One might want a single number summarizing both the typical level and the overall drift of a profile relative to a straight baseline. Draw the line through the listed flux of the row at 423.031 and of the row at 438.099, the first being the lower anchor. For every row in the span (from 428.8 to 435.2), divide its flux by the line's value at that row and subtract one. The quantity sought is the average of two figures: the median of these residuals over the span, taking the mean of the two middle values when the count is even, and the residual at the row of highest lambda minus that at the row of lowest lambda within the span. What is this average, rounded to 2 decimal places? 0.01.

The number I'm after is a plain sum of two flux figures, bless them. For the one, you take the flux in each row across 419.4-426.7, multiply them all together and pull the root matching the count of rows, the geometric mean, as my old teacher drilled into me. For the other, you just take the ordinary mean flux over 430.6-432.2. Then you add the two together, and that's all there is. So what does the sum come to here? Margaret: 30.5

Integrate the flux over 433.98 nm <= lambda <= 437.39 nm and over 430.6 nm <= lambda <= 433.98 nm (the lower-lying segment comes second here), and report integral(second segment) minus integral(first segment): -9.6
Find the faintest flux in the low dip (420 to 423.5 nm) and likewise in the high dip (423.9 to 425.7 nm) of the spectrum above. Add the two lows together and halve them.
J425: 12.9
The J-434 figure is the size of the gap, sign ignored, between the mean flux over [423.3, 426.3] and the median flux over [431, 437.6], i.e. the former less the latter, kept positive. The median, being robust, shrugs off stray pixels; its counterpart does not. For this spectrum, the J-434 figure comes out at 2.2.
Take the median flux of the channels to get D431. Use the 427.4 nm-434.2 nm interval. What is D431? 15.7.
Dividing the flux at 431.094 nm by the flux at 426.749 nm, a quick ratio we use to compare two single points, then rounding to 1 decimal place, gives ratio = 0.7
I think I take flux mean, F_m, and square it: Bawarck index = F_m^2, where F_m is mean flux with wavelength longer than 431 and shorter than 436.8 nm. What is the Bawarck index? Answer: 339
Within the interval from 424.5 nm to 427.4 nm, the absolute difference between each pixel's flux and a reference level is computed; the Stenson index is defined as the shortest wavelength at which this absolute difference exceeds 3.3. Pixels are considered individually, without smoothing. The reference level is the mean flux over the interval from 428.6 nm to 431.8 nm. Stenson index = 424.983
